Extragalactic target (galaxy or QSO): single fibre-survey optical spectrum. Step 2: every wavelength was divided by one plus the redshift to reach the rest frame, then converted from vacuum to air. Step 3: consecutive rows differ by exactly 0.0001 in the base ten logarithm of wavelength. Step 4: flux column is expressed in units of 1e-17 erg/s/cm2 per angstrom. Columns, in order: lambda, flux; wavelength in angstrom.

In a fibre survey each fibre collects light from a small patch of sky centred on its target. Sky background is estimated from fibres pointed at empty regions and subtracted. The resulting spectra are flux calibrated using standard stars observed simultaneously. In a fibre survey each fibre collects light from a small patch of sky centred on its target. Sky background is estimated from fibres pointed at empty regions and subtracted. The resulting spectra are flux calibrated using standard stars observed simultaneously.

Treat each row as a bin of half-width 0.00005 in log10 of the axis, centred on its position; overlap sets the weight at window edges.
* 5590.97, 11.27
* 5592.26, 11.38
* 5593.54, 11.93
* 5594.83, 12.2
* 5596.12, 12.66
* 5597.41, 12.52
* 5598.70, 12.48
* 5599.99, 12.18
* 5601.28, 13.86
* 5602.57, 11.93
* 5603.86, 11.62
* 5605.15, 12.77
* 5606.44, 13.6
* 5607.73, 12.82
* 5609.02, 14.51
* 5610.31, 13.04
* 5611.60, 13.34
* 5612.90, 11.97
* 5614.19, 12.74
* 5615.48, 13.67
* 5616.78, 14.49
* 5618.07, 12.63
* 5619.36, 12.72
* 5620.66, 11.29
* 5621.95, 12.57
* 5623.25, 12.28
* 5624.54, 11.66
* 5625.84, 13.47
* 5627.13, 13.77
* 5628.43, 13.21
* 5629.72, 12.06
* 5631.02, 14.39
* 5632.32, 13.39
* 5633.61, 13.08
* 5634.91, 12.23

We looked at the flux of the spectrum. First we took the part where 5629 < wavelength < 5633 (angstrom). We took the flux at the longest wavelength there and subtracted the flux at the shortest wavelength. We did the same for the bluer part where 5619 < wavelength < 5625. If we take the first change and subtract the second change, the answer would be 2.4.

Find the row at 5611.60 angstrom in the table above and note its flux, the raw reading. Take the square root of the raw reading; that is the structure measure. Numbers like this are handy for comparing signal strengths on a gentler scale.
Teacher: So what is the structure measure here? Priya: 3.65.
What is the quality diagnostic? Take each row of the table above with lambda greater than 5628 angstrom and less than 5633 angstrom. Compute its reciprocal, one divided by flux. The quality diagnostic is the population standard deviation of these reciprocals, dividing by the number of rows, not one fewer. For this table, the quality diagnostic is 0.0048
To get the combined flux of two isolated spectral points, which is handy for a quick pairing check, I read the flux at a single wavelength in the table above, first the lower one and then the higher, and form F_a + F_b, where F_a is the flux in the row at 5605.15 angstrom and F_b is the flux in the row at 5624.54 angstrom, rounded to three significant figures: 24.4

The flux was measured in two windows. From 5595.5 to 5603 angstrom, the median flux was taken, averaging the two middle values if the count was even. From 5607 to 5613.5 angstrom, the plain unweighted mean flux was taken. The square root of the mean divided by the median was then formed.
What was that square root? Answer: 1.03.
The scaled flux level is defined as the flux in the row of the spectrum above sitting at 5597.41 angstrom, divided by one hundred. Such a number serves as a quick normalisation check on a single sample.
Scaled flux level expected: 0.125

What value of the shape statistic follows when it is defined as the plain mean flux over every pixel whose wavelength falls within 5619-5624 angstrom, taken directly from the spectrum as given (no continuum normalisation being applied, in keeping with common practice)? 12.2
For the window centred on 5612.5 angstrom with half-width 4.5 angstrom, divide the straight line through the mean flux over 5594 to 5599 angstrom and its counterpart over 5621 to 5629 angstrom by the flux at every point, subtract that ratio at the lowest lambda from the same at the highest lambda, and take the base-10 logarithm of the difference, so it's -2.1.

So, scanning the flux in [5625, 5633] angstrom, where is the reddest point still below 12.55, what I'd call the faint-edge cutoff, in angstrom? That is 5629.72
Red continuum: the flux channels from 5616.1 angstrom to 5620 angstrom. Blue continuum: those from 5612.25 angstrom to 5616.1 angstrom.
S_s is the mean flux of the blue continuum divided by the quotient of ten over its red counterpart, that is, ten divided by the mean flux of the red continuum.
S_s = 17.0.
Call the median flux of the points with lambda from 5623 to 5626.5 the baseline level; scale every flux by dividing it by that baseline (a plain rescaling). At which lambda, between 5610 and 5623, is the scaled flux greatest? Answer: 5616.78 angstrom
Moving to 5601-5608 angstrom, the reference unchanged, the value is 5601.28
